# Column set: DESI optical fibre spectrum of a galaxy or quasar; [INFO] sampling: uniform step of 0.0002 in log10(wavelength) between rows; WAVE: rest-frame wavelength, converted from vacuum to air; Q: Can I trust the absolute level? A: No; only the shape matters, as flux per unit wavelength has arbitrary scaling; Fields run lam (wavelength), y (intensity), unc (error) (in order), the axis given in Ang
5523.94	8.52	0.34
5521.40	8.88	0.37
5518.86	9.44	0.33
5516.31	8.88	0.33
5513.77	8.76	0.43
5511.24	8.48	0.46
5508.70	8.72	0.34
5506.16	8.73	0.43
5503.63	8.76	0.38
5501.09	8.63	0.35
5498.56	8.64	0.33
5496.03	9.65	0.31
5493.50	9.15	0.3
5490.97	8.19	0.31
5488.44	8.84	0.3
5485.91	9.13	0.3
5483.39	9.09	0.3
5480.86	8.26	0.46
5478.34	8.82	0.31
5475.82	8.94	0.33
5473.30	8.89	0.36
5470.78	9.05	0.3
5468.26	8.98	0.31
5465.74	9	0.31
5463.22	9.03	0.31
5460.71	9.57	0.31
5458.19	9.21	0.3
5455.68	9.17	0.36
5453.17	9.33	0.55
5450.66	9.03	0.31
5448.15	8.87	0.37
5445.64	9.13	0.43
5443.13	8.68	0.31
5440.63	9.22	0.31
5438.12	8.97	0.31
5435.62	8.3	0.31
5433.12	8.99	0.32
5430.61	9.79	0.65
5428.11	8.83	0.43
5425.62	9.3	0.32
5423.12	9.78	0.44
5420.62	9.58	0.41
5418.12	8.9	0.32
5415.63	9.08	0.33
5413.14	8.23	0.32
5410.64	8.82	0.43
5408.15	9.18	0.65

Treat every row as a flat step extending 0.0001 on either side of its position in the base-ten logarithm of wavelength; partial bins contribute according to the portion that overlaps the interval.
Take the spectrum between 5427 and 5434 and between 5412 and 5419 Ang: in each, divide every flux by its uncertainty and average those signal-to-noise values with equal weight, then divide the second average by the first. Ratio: 1.3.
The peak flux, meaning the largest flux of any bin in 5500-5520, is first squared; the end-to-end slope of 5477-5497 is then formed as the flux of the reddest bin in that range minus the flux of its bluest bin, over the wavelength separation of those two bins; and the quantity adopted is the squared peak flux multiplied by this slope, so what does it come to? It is 4.2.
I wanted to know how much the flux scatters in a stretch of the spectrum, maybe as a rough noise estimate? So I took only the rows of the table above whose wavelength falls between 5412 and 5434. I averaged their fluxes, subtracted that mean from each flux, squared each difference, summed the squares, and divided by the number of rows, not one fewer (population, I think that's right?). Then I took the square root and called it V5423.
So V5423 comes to 0.48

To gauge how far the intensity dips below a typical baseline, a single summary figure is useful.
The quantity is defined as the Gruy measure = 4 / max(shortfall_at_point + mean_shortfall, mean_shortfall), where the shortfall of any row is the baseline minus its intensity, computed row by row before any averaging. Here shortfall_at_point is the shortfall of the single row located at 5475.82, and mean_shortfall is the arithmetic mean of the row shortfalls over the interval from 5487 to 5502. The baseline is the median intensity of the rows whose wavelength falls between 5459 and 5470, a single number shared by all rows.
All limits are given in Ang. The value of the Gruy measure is 17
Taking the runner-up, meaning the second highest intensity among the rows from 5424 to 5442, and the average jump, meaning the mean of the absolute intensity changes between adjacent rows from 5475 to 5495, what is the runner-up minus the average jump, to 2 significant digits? 8.8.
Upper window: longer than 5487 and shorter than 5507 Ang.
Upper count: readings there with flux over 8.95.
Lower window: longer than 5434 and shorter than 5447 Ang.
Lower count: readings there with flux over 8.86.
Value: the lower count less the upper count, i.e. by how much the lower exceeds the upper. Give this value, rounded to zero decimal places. 1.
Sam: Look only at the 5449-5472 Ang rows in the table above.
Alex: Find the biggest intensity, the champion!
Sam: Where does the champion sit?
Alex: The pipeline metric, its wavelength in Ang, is 5460.71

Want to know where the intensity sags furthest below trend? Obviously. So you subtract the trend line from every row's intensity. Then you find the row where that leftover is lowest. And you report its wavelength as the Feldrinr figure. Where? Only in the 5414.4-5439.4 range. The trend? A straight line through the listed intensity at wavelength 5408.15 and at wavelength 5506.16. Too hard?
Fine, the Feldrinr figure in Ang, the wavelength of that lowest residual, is 5435.62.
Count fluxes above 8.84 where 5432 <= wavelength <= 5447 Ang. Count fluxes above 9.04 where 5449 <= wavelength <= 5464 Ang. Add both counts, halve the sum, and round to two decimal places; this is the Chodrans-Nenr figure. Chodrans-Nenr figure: 4.00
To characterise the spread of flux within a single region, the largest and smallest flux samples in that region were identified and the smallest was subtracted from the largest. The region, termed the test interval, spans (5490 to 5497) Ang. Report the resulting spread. 1.5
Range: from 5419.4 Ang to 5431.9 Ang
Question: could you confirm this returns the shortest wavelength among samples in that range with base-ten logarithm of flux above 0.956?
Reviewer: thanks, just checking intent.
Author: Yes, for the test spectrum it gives 5420.62 Ang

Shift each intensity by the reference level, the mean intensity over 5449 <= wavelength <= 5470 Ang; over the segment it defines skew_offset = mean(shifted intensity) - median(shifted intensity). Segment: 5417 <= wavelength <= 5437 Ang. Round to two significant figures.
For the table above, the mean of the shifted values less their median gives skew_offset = 0.039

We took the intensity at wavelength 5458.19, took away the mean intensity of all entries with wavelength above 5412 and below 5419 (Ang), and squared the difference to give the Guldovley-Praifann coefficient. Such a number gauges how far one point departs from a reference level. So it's 0.22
